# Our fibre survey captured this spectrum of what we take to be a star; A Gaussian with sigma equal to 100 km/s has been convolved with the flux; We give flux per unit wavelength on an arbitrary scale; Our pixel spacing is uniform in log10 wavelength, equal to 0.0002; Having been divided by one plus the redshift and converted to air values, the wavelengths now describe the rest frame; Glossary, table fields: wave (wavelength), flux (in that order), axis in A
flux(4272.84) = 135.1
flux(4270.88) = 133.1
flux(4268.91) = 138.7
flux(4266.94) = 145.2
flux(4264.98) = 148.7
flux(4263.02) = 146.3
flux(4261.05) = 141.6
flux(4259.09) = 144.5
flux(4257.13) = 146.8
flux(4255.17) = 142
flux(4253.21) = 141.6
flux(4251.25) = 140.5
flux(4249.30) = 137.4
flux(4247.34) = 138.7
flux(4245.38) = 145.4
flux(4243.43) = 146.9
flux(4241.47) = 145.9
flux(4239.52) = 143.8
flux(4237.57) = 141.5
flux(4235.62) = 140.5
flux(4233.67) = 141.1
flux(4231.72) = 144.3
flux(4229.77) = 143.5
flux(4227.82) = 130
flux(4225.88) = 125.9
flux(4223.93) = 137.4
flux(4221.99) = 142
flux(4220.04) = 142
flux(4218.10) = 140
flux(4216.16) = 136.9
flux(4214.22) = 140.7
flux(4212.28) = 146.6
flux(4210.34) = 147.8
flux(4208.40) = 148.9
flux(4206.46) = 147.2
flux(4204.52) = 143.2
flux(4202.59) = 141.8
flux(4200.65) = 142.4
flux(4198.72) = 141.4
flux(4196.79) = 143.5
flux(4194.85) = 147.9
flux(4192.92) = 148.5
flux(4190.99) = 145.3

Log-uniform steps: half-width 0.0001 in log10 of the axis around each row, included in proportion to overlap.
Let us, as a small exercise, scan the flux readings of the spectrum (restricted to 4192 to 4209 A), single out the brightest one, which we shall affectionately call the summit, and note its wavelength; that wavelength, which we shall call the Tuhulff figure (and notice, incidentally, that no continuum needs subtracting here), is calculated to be 4208.40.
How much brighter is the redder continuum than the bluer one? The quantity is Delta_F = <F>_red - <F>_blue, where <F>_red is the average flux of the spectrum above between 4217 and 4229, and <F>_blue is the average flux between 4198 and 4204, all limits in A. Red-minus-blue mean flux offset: -5.7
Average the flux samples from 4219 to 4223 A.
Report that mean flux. 142.0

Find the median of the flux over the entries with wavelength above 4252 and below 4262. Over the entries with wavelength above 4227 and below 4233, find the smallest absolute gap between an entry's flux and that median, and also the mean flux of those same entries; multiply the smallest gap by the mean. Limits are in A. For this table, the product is 209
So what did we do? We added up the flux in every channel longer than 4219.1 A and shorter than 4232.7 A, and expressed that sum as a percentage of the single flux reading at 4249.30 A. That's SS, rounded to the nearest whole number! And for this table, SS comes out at 702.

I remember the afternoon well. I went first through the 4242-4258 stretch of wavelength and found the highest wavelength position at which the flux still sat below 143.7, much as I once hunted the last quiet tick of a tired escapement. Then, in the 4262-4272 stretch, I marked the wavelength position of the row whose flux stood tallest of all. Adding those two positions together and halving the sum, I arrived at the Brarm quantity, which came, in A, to 4260.1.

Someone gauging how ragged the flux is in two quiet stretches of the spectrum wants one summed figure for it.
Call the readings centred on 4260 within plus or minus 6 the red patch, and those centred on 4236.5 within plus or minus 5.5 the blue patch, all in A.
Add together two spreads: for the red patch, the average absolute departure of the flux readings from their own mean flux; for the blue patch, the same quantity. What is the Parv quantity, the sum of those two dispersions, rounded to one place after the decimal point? 4.1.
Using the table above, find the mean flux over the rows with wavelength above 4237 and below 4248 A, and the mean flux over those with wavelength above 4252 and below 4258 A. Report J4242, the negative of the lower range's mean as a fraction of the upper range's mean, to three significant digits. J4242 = -1.00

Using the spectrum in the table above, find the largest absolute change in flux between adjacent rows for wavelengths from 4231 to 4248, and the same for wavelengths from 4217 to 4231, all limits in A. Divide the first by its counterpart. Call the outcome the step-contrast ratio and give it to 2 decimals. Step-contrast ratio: 0.50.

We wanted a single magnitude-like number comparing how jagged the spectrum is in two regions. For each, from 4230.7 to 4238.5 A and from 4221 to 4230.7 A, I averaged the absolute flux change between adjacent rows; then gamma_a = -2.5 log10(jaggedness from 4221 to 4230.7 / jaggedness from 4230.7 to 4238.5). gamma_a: -1.8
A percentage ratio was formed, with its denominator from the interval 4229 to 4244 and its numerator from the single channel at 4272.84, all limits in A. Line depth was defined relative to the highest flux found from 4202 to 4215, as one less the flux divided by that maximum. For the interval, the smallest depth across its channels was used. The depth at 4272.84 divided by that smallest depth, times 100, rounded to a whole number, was 690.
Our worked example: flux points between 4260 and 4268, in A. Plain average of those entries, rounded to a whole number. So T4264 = 145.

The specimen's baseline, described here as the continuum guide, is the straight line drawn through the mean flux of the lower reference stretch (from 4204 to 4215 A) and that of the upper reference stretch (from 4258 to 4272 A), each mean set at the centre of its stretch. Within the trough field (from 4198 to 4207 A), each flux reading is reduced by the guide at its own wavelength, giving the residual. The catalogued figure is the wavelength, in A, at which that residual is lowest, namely 4198.72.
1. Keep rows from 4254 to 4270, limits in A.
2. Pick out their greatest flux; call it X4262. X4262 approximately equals 148.7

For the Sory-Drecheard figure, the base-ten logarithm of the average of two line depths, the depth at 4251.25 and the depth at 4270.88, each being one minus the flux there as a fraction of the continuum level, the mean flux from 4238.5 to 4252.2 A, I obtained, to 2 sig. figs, -1.4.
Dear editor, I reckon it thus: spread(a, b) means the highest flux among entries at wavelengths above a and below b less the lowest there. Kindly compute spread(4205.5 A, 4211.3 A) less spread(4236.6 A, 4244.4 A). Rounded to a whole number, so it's -4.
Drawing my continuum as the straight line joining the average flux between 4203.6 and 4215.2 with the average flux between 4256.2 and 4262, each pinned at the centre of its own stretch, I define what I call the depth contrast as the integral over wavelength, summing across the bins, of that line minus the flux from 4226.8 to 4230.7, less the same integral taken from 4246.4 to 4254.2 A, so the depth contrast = -6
